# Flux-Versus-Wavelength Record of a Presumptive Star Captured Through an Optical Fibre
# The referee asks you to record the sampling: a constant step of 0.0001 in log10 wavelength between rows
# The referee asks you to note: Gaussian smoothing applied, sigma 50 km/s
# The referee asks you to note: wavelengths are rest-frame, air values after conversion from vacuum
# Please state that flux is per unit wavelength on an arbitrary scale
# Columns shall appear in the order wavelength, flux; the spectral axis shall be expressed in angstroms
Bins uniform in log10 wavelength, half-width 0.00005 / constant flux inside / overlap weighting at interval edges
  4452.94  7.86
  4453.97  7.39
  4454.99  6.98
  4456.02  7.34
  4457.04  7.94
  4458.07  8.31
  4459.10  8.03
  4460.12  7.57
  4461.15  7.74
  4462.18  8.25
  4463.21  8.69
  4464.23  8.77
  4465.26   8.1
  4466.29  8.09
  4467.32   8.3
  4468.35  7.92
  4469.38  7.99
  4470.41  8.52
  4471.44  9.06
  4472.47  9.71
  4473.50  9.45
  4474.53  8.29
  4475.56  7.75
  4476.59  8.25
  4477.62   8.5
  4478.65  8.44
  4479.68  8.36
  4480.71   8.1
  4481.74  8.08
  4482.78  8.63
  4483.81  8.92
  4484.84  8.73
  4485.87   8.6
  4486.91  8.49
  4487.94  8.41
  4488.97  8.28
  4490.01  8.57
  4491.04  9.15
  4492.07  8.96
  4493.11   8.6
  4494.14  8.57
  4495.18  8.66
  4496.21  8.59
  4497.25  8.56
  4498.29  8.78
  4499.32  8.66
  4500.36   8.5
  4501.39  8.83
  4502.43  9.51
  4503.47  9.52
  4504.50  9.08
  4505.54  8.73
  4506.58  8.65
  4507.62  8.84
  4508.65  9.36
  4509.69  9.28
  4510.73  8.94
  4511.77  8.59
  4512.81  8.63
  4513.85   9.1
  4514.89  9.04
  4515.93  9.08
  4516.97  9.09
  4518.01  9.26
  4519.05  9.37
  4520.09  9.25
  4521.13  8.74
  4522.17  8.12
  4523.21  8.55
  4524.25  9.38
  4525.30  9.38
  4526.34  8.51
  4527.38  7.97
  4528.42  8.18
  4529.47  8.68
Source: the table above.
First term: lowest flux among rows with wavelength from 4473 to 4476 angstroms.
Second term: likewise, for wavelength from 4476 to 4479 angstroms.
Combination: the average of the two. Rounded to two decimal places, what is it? 8.00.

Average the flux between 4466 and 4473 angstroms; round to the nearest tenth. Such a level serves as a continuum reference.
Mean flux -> 8.5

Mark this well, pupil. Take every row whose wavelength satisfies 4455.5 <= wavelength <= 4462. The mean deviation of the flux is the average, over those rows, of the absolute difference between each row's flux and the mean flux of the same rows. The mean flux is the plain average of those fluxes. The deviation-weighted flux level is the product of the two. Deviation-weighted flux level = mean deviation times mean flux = 2.1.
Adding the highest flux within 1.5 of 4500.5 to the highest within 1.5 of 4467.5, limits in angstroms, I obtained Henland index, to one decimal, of 17.1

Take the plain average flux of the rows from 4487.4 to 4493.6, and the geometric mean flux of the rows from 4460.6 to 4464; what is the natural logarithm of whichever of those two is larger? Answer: 2.16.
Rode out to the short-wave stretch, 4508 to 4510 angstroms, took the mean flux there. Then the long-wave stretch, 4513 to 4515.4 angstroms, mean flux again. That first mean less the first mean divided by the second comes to 8.3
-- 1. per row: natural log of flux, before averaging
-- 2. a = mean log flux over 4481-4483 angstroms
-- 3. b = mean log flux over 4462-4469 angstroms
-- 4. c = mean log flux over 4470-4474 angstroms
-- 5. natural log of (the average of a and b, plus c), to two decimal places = 1.47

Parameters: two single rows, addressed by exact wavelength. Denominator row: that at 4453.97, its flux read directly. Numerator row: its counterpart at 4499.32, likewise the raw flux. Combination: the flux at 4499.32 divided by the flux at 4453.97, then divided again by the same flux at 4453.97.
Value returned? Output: 0.159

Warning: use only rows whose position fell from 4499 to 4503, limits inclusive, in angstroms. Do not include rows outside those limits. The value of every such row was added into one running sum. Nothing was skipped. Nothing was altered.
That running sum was 35.5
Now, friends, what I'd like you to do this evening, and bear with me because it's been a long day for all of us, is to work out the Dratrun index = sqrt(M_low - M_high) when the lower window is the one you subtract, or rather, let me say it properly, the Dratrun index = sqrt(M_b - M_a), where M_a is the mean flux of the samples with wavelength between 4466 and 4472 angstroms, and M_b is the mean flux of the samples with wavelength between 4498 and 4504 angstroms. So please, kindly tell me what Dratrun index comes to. 0.81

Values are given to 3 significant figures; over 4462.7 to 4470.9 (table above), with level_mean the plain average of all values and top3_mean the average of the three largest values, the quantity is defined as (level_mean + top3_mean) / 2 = 8.48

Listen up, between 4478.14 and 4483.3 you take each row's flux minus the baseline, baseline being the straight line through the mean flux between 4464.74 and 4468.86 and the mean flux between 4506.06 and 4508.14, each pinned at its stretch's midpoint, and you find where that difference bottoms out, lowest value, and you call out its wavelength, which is 4481.74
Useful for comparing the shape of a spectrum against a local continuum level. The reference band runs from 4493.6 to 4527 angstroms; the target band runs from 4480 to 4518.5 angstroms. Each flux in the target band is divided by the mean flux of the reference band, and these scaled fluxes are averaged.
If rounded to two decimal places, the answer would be 0.99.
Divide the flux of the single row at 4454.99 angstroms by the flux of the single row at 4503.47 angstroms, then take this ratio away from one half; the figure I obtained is -0.23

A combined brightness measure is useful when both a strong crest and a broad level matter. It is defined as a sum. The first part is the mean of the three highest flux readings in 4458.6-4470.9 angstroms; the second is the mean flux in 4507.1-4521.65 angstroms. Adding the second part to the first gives 17.7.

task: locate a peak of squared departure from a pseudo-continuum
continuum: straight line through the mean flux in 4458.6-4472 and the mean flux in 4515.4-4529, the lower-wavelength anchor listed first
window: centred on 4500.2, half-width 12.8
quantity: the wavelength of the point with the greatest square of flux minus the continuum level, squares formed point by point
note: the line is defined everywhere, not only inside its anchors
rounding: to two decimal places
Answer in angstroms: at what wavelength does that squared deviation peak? 4502.43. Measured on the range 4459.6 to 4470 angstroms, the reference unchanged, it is 4460.12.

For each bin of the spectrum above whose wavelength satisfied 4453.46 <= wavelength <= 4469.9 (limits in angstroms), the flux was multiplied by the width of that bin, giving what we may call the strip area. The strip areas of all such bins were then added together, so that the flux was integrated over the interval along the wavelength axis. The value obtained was 131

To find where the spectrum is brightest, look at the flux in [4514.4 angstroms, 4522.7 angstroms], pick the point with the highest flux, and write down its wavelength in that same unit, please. 4519.05 angstroms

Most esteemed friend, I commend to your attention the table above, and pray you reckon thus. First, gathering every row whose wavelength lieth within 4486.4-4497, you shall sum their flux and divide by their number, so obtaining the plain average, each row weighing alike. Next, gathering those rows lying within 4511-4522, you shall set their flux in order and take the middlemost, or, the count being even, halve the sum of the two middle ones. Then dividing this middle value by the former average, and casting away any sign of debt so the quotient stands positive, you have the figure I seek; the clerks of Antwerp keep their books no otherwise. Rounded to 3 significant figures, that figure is 1.05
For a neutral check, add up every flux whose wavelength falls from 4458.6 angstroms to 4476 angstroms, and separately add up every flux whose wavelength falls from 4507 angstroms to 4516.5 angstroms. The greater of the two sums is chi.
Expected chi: 142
